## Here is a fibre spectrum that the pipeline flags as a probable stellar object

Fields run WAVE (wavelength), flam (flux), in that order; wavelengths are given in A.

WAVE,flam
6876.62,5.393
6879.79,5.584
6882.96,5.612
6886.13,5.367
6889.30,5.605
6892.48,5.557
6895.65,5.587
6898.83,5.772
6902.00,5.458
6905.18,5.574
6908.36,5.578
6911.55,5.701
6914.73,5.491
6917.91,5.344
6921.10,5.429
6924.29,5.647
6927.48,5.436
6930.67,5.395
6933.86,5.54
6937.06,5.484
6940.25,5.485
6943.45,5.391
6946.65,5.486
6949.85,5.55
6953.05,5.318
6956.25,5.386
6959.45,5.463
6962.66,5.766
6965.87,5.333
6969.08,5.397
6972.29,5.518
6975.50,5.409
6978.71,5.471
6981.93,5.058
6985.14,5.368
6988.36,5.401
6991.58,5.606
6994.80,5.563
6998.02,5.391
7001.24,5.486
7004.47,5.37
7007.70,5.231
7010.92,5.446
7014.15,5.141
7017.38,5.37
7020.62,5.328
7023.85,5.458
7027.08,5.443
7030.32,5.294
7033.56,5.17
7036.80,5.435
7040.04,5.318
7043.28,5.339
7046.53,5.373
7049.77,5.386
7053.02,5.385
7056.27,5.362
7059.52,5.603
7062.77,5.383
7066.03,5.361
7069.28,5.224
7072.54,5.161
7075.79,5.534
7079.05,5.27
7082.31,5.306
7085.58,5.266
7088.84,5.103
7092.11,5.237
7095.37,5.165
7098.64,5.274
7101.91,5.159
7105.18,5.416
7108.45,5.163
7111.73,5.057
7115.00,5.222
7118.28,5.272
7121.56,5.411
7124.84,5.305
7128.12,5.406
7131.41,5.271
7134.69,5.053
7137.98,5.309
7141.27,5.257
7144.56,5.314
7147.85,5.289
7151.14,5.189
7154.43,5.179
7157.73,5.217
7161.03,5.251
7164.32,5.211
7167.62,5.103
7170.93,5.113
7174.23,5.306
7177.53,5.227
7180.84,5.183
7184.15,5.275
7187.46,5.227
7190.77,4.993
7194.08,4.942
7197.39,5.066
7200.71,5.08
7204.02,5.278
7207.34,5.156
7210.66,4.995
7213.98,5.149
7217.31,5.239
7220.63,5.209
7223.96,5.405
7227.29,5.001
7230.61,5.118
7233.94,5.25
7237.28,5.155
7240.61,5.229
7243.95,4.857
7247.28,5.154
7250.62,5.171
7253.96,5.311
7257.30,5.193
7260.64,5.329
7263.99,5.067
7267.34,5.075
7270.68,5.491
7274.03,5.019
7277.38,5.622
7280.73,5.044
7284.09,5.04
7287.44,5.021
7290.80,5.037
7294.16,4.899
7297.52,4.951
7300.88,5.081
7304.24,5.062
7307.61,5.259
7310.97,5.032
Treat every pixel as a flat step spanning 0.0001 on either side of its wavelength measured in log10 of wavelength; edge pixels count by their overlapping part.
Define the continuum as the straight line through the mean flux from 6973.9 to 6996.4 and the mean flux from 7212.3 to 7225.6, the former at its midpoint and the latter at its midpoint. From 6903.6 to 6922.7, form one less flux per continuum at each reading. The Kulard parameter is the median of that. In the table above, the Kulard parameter -0.013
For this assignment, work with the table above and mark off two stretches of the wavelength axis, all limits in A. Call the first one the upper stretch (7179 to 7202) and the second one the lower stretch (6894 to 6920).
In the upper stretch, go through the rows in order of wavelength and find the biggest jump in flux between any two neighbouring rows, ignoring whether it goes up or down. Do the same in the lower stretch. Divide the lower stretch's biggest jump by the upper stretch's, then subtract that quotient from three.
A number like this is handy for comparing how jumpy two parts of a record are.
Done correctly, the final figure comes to 1.66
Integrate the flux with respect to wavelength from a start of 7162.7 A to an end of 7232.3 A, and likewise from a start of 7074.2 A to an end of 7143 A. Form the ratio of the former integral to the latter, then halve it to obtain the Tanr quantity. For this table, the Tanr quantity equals 0.496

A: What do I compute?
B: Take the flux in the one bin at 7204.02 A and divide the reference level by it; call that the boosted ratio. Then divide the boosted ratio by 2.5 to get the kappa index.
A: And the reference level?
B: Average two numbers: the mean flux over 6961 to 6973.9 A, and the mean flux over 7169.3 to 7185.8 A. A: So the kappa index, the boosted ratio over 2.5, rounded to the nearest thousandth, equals 0.406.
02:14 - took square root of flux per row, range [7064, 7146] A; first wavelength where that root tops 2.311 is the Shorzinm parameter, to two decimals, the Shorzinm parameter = 7066.03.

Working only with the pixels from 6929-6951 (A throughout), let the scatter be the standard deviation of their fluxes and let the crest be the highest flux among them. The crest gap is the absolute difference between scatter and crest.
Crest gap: 5.49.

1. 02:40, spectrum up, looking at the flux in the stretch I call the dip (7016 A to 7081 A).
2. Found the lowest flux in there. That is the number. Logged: 5.161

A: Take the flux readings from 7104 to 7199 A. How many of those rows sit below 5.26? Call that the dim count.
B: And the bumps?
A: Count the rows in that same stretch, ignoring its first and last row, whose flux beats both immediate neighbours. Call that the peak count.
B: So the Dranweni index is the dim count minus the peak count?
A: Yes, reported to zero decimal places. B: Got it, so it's 11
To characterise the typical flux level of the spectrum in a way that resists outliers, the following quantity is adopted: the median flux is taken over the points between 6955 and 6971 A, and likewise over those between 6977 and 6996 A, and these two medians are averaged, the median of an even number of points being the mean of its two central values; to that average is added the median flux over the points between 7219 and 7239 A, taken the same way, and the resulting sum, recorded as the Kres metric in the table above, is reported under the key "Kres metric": 10.6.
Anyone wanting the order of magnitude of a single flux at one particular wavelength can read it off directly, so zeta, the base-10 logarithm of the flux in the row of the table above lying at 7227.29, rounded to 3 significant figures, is 0.699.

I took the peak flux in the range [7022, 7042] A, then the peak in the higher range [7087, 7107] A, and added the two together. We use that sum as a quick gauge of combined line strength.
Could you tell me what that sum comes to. 10.9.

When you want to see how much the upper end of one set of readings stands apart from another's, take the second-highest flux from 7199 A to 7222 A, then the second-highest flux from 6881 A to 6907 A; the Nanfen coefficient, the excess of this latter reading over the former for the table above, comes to 0.37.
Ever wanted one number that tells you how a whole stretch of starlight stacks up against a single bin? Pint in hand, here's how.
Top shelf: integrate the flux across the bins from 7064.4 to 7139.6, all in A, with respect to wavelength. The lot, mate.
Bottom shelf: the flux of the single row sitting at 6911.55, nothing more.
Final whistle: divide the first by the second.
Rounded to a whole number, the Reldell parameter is 69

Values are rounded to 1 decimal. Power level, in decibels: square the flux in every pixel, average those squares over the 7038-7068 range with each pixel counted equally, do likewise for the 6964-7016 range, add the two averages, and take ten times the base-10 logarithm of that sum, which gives 17.6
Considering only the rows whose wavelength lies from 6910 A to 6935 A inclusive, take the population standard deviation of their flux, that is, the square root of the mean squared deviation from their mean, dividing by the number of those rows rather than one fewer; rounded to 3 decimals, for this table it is 0.116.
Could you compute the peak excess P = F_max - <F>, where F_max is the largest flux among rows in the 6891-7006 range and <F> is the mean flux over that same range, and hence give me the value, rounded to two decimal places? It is 0.29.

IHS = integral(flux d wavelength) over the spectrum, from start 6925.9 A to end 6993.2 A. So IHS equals 366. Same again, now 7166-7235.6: 359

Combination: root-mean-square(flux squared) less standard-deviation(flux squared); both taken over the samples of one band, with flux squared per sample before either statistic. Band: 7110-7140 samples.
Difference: 26.4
